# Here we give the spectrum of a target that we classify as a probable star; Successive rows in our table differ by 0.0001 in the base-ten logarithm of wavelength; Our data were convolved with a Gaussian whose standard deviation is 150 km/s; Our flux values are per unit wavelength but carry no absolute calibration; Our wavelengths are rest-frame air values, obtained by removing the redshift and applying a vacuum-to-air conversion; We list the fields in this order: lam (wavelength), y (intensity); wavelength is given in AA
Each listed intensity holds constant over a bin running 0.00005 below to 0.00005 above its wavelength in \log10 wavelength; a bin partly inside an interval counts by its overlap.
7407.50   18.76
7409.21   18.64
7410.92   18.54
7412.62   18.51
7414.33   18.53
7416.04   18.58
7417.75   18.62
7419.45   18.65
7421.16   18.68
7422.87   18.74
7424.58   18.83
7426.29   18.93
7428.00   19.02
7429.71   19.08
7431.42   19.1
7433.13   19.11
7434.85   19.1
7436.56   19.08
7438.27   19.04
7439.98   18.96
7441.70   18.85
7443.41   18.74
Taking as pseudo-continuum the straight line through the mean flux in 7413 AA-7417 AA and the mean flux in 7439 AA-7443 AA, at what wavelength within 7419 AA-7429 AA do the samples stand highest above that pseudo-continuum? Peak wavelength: 7428.00 AA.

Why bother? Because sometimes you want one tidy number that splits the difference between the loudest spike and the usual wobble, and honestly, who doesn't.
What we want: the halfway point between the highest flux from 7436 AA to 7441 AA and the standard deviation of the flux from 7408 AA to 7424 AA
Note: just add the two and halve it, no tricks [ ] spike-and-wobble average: 9.58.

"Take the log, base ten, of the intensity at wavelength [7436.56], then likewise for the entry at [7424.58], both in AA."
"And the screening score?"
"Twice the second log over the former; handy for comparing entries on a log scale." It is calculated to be 1.99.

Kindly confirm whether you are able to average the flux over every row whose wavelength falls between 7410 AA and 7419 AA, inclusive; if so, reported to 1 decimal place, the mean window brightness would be 18.6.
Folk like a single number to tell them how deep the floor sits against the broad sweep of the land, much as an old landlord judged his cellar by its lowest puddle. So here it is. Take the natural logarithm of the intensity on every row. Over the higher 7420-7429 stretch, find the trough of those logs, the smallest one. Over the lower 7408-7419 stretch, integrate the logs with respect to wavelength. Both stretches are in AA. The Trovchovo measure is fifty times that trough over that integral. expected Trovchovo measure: 5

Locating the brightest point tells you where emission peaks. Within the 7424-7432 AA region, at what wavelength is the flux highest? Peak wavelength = 7431.42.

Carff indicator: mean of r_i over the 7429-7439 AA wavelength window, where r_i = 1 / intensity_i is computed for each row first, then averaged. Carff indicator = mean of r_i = 0.0524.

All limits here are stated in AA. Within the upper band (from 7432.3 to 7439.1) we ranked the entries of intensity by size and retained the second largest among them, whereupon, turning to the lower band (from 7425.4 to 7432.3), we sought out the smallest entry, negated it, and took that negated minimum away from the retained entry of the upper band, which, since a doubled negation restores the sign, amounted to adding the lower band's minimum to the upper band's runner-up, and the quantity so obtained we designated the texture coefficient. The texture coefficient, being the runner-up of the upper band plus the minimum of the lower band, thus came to 38.0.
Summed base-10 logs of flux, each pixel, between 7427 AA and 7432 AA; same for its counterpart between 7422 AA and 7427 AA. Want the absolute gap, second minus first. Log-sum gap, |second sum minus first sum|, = 0.016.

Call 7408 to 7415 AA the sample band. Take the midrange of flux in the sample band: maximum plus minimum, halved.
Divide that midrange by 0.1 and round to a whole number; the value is 186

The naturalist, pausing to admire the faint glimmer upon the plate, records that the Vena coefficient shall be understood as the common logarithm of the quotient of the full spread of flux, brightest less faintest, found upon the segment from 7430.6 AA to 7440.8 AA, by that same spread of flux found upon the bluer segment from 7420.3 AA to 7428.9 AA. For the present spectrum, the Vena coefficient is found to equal -0.4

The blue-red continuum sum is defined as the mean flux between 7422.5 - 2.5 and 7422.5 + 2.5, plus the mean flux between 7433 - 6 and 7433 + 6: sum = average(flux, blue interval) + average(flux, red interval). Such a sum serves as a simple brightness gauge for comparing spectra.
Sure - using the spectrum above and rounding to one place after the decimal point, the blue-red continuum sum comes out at 37.8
